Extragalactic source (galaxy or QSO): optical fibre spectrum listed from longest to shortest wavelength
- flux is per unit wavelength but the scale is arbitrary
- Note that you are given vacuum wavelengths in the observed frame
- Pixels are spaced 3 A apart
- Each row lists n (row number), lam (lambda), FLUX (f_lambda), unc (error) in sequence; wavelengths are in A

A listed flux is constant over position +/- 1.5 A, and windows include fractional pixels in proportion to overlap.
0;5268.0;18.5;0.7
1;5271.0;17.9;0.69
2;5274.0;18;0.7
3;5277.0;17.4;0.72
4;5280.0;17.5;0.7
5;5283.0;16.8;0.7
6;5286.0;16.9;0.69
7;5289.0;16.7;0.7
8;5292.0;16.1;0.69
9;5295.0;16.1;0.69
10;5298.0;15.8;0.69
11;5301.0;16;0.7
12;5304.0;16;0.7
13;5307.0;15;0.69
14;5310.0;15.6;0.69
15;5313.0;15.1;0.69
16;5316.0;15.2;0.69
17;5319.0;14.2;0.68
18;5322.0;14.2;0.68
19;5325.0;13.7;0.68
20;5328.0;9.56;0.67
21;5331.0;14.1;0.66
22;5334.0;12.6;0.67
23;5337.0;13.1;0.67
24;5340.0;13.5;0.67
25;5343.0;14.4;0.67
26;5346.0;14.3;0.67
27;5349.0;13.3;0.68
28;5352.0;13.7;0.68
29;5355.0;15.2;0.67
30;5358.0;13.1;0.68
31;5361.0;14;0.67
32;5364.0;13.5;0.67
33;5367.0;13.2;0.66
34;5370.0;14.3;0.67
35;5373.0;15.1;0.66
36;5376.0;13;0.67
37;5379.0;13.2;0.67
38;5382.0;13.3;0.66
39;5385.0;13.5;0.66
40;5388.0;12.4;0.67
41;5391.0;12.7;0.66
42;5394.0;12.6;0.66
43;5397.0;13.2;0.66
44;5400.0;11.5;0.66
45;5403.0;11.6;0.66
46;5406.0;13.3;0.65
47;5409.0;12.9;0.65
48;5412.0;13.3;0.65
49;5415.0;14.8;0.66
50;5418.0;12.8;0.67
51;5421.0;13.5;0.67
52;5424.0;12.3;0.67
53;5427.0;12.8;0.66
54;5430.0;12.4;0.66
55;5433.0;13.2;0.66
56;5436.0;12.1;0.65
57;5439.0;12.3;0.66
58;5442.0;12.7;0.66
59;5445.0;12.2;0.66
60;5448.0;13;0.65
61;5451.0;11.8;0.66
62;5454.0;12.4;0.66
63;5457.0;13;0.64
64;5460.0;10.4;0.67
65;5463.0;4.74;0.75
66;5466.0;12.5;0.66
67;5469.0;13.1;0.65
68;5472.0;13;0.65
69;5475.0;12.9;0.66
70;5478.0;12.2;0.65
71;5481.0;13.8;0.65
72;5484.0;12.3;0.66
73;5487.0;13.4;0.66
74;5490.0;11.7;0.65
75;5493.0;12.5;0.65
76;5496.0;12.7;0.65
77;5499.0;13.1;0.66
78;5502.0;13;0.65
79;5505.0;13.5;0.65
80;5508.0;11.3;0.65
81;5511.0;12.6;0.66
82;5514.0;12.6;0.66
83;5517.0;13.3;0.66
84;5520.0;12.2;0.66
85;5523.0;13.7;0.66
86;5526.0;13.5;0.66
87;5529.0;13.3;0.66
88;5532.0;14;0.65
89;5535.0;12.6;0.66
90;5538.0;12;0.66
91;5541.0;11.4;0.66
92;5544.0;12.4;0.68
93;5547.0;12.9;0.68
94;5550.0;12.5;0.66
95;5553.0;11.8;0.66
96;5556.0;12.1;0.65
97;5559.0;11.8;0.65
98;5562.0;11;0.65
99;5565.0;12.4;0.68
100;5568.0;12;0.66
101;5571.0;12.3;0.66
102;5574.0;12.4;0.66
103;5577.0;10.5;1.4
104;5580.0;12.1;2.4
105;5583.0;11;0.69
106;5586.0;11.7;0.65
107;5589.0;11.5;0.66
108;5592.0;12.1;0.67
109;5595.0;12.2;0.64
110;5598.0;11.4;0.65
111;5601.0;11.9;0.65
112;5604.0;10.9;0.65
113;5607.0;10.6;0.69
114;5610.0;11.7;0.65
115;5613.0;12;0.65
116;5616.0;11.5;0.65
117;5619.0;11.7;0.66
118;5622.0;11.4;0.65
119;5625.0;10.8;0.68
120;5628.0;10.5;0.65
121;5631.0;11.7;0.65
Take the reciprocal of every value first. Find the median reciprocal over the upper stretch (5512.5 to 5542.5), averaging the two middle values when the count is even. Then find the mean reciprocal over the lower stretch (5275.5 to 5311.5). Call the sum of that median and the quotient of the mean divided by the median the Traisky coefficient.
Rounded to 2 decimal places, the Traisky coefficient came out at 0.87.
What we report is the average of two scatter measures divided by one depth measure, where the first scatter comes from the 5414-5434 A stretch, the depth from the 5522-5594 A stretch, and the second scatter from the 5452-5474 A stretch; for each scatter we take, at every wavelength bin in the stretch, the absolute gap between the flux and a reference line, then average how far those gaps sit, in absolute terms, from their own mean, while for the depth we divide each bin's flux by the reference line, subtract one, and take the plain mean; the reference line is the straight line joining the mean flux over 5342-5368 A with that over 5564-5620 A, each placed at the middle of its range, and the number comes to 70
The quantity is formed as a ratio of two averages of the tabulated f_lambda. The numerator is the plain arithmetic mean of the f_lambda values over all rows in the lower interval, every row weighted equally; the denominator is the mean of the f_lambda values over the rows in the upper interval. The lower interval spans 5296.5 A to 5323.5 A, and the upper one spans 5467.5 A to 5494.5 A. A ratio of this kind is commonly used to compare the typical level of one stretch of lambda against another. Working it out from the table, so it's 1.19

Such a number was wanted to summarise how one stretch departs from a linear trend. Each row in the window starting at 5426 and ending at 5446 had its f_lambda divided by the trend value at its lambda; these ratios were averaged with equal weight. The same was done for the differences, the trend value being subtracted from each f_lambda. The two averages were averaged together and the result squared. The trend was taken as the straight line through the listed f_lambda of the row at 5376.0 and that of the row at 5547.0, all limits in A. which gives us 0.07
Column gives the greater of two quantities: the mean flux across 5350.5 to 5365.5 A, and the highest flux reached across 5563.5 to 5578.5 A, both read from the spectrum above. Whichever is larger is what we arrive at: 13.9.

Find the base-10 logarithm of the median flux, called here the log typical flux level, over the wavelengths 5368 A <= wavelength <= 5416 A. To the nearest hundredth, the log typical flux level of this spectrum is 1.12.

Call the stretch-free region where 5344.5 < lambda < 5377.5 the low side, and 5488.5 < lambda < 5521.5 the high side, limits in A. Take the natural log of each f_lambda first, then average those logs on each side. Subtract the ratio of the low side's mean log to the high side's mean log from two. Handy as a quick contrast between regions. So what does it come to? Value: 0.96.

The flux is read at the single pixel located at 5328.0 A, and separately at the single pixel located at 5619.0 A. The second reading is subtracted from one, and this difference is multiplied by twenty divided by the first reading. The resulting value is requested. -22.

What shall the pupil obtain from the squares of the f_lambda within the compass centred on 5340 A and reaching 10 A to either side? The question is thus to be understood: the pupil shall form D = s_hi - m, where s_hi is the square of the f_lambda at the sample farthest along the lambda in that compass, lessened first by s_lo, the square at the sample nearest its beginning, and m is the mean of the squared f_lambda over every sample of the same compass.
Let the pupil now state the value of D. -208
